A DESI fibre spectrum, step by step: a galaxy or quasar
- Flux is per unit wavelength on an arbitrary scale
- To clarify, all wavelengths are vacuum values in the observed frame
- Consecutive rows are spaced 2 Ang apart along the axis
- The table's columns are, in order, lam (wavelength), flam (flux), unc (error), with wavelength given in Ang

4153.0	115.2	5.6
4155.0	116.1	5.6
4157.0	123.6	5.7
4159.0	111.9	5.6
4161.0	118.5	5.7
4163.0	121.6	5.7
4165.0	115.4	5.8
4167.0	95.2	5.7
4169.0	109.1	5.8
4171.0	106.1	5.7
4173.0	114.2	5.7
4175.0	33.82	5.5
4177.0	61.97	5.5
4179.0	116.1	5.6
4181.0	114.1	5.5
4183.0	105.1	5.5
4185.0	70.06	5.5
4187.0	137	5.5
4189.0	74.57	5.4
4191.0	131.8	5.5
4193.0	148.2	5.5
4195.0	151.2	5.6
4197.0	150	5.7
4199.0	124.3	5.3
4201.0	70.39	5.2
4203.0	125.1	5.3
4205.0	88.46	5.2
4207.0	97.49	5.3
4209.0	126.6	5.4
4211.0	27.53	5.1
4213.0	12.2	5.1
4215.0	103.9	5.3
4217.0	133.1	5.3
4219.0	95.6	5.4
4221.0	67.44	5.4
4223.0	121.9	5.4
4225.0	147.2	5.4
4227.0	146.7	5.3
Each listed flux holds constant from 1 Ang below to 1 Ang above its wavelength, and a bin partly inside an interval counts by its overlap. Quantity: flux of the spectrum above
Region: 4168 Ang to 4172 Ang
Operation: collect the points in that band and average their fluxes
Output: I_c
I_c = 108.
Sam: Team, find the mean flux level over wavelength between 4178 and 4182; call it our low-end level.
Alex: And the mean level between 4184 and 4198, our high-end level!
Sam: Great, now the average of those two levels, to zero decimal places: 119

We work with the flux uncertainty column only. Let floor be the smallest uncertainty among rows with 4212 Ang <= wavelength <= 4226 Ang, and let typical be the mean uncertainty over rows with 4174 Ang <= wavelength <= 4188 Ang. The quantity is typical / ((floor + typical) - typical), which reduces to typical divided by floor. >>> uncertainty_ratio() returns 1.08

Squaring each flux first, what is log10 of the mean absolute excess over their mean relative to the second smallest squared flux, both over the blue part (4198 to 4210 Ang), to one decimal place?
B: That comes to -0.3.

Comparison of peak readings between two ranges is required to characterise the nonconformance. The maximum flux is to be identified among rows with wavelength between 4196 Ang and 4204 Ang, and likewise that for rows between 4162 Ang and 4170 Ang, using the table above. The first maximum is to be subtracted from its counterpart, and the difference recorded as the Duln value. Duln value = -28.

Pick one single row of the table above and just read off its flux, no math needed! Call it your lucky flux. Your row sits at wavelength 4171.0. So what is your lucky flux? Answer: 106.1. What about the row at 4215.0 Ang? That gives 103.9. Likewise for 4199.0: 124.3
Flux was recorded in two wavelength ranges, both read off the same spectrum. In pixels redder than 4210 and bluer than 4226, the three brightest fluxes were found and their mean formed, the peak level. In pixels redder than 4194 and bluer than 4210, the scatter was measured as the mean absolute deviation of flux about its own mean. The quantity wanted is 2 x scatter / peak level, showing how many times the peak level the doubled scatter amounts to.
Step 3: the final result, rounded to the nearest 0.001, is 0.350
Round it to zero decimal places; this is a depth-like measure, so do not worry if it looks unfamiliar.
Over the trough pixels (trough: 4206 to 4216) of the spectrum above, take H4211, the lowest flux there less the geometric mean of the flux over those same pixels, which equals -41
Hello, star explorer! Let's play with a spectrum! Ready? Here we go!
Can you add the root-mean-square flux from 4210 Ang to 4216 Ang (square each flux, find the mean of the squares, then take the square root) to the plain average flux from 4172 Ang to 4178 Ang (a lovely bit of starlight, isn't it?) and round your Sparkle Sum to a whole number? 132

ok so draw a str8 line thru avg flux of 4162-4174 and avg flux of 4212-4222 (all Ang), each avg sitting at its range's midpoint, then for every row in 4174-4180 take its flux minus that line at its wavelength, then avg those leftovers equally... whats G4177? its -35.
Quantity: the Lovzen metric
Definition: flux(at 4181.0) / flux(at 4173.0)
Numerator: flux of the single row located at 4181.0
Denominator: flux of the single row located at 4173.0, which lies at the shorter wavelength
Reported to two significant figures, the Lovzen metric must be 1.0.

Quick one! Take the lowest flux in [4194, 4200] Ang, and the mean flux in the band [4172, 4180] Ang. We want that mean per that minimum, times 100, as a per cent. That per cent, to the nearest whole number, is 66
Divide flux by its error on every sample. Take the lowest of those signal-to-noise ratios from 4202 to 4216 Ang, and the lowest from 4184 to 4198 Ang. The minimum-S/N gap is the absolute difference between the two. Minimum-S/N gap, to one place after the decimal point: 10.3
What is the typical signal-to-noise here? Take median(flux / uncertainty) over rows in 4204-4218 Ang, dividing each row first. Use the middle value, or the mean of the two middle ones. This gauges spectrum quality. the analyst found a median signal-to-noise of 18.4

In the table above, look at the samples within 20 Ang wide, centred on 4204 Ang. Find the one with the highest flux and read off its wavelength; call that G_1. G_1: 4195.0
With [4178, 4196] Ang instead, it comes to 4195.0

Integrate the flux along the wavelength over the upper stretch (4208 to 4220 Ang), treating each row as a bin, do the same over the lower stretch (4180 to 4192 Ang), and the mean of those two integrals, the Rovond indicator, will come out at 1132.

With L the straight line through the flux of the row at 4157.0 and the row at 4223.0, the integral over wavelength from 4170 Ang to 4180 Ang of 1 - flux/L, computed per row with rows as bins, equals 3.0 Ang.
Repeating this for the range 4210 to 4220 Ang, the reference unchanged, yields 3.9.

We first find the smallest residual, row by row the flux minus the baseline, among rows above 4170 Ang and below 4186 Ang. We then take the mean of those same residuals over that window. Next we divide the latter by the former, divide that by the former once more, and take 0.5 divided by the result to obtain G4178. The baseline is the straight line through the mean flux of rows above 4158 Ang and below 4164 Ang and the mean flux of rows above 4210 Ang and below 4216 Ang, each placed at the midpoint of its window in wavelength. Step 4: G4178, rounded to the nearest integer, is -473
